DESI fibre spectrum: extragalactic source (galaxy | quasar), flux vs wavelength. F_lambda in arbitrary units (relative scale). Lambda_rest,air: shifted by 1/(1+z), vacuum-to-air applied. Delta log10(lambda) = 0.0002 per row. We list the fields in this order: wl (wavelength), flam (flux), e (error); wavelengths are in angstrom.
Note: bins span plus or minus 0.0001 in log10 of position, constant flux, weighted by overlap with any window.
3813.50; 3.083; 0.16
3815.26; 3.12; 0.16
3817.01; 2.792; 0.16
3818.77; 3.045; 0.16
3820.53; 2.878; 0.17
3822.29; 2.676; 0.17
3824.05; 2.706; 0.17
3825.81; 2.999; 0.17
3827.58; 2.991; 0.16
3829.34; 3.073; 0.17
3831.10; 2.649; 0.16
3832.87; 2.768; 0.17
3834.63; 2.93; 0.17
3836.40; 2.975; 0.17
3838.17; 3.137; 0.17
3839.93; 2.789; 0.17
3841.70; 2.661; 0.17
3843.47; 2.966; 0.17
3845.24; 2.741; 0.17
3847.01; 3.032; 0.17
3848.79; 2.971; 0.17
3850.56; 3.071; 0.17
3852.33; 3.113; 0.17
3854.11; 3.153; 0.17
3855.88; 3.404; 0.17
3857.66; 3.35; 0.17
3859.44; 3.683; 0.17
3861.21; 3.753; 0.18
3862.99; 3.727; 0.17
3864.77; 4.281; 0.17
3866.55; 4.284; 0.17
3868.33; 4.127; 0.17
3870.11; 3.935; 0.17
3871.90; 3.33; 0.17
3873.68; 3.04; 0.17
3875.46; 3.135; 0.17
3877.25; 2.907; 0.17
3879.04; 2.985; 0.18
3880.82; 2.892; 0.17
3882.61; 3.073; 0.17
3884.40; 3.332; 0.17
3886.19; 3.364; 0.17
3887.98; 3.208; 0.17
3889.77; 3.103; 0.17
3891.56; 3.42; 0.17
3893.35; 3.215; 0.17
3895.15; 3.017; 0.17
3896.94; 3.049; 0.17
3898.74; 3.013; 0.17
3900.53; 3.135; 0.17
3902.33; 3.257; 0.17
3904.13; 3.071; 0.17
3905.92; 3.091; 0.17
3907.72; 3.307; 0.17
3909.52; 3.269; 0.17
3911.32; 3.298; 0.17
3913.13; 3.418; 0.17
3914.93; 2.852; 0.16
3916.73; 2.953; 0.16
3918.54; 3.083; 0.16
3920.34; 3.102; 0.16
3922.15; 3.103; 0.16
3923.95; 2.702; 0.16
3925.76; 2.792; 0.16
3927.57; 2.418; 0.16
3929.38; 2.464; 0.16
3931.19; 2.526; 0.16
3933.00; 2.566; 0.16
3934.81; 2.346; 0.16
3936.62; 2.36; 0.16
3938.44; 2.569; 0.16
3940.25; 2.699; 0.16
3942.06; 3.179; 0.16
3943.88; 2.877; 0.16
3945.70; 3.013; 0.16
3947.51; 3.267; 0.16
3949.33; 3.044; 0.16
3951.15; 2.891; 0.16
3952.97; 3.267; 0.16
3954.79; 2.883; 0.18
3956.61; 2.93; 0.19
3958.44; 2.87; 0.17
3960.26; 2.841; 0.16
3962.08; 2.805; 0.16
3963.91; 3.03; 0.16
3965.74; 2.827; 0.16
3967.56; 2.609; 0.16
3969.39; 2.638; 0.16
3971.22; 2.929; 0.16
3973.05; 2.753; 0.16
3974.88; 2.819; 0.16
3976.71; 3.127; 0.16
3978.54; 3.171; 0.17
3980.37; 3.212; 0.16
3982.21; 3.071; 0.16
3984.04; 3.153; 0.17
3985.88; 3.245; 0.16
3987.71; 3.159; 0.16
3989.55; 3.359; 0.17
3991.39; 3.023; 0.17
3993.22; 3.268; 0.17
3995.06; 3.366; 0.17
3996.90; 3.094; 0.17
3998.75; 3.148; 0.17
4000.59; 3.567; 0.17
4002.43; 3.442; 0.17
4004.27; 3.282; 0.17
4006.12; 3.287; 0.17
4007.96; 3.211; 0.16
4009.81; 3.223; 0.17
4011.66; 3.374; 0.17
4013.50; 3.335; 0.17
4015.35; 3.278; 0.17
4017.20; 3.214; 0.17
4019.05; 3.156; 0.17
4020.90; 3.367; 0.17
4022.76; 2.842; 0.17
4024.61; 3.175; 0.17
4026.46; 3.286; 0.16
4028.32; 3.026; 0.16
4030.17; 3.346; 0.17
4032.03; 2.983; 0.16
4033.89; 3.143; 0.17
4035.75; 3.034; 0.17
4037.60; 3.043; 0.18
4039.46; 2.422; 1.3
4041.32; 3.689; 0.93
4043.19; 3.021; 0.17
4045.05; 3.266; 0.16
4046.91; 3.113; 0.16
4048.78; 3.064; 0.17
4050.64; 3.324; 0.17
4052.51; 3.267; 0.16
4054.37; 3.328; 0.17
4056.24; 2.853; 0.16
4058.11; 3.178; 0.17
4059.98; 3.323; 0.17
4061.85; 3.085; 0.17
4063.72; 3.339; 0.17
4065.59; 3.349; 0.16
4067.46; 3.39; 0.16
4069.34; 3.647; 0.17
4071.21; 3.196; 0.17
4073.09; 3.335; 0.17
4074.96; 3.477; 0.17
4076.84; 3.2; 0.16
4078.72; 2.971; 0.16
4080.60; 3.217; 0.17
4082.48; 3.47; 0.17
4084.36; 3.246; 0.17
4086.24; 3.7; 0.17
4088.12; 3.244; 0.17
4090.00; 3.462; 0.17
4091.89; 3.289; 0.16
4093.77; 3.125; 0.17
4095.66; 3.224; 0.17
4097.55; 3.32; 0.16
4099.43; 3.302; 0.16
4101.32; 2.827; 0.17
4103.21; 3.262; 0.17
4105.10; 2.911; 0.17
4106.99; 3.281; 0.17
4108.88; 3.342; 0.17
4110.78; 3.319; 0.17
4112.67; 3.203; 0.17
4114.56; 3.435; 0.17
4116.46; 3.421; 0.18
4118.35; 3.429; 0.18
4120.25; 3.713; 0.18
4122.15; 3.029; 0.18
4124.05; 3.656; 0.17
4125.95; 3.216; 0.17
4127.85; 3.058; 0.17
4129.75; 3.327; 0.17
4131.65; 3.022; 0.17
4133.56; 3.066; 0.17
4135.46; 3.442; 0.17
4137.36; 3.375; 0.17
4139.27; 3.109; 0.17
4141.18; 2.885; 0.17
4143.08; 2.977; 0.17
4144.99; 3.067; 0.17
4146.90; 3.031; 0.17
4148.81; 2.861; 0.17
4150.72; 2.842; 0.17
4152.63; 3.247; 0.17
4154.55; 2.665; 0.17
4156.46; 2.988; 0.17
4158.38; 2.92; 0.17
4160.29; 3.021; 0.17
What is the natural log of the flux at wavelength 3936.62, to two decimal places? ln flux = 0.86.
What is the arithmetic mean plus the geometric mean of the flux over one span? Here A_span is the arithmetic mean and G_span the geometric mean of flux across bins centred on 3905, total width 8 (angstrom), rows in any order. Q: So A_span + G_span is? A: 6.36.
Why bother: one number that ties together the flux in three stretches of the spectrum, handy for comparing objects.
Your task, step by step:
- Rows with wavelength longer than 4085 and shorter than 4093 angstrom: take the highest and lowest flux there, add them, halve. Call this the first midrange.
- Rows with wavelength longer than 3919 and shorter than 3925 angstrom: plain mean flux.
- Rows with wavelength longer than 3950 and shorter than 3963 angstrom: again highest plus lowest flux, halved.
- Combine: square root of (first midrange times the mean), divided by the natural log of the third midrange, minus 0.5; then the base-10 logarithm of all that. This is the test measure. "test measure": 0.379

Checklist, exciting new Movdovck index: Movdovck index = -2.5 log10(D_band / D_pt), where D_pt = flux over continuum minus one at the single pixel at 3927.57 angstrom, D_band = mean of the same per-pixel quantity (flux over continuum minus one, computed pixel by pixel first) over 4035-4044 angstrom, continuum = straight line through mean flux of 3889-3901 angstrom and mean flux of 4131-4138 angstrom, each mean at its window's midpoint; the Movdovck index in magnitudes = 1.7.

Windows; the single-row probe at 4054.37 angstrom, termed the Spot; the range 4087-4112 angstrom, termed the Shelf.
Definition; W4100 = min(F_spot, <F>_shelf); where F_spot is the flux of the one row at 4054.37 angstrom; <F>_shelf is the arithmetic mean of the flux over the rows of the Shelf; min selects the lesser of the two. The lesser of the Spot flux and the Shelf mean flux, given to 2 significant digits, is 3.2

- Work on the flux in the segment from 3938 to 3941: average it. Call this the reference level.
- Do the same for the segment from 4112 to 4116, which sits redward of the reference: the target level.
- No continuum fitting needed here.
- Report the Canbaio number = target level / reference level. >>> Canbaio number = 1.26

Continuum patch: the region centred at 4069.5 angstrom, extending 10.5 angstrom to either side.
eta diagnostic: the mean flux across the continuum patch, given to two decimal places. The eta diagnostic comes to 3.30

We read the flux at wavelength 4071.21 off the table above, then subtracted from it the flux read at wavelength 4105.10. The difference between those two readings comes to 0.3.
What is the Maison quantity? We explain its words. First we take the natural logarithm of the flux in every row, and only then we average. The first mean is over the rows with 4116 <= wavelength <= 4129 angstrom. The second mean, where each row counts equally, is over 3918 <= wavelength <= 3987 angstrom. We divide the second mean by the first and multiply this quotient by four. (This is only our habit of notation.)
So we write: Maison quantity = 3.48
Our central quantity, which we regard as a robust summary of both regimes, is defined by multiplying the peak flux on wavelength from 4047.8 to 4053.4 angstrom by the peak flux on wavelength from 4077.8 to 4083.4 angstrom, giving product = 11.5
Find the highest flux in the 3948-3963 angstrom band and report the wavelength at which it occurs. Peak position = 3952.97 angstrom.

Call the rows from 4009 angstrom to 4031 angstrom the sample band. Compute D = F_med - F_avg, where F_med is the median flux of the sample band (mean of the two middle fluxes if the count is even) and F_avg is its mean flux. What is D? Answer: 0.032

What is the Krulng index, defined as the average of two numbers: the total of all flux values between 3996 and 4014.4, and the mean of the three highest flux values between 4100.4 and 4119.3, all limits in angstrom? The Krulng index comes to 18.2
